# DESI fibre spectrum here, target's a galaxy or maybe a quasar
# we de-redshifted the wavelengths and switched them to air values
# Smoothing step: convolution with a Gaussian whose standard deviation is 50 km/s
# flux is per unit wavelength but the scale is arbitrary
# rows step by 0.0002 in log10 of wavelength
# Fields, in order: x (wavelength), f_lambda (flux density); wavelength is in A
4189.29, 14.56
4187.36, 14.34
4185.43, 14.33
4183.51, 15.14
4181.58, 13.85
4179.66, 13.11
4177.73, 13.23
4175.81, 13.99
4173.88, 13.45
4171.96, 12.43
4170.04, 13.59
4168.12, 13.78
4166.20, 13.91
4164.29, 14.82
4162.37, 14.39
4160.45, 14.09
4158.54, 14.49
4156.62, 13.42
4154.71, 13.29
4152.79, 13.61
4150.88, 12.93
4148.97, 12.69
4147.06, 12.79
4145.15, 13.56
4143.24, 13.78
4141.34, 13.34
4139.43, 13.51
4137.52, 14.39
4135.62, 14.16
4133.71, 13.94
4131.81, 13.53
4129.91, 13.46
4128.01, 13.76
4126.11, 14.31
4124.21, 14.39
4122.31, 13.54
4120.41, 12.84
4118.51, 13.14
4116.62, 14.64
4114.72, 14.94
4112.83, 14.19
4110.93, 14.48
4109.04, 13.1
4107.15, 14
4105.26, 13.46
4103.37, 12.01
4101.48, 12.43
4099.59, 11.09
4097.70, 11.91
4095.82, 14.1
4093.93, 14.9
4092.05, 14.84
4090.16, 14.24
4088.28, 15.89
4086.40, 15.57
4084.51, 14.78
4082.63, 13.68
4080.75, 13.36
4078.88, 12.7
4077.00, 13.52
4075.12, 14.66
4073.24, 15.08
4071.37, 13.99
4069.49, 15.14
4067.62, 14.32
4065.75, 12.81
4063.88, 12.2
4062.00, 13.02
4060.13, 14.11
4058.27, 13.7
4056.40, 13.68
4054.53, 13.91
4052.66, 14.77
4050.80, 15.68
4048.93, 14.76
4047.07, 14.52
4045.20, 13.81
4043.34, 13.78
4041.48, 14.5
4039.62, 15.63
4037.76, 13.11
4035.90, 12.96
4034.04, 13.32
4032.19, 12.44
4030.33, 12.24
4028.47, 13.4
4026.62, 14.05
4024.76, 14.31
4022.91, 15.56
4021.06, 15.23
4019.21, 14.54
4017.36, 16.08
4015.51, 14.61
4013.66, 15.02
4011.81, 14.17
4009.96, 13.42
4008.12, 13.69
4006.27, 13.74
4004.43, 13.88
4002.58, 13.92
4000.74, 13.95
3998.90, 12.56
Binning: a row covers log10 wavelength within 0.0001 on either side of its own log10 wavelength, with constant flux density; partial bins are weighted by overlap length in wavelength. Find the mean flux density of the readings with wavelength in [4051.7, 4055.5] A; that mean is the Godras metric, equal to 14.3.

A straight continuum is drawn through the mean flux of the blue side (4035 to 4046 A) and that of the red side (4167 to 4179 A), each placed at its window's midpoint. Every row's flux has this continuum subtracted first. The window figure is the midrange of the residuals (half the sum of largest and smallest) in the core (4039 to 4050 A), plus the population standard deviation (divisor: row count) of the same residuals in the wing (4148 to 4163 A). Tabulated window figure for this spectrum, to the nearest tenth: 1.4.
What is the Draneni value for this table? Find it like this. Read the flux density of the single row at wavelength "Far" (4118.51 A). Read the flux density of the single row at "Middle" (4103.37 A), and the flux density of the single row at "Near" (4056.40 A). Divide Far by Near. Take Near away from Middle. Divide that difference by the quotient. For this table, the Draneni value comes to -1.7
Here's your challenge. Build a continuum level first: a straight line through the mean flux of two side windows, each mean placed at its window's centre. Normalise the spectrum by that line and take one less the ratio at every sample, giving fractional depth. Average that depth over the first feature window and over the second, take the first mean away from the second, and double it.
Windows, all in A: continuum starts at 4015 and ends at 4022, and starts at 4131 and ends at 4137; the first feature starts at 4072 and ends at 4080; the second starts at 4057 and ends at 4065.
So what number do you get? 0.12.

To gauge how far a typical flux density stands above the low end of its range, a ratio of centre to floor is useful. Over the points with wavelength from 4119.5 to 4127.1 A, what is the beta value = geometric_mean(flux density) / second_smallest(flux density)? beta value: 1.02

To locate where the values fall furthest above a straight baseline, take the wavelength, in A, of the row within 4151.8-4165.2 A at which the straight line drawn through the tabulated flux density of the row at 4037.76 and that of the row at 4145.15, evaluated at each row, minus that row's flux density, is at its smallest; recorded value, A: 4164.29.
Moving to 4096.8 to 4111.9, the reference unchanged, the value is 4110.93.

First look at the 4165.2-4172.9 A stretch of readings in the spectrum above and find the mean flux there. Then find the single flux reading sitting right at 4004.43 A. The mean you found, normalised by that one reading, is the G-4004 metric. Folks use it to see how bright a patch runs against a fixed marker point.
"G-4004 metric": 0.97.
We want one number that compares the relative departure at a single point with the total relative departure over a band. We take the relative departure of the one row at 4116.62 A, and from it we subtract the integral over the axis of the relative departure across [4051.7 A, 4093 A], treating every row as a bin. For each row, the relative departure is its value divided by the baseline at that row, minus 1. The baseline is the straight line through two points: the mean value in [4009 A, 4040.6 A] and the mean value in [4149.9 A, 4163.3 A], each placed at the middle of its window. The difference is -0.3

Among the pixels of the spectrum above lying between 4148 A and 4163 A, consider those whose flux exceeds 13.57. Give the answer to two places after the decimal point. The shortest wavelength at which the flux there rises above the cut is 4152.79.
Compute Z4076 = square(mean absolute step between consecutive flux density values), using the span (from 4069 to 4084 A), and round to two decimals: 0.64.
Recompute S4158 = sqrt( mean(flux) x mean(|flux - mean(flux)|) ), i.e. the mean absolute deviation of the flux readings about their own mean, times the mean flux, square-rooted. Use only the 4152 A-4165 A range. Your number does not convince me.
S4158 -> 2.6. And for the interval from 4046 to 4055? 2.5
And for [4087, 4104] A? 4.4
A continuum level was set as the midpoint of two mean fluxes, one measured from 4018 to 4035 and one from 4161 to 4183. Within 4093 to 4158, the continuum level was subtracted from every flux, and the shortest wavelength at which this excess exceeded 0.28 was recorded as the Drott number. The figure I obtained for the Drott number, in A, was 4093.93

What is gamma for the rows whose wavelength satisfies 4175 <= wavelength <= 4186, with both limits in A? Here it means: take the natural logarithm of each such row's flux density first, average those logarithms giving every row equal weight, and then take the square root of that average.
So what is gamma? 1.62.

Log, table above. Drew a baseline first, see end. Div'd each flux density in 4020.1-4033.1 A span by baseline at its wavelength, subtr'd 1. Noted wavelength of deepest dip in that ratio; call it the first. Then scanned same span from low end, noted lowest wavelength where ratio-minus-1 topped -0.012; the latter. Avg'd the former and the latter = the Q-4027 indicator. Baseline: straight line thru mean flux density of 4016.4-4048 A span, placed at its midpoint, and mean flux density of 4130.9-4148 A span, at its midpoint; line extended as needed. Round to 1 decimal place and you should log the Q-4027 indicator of 4025.7 A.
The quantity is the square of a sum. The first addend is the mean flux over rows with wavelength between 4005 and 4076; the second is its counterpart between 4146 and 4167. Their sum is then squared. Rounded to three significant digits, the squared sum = 772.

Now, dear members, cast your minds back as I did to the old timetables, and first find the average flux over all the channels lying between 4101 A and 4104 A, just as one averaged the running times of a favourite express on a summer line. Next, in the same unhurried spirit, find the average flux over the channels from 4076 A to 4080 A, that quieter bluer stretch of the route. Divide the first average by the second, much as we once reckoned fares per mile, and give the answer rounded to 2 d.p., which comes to 0.93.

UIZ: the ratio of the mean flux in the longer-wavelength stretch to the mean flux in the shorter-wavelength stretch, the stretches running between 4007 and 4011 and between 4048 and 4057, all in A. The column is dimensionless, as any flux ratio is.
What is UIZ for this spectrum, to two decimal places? 1.07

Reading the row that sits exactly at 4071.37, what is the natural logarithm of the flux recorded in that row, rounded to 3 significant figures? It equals 2.64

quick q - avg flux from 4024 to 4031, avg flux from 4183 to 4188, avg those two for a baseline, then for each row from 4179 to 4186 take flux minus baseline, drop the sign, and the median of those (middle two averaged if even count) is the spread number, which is 0.6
